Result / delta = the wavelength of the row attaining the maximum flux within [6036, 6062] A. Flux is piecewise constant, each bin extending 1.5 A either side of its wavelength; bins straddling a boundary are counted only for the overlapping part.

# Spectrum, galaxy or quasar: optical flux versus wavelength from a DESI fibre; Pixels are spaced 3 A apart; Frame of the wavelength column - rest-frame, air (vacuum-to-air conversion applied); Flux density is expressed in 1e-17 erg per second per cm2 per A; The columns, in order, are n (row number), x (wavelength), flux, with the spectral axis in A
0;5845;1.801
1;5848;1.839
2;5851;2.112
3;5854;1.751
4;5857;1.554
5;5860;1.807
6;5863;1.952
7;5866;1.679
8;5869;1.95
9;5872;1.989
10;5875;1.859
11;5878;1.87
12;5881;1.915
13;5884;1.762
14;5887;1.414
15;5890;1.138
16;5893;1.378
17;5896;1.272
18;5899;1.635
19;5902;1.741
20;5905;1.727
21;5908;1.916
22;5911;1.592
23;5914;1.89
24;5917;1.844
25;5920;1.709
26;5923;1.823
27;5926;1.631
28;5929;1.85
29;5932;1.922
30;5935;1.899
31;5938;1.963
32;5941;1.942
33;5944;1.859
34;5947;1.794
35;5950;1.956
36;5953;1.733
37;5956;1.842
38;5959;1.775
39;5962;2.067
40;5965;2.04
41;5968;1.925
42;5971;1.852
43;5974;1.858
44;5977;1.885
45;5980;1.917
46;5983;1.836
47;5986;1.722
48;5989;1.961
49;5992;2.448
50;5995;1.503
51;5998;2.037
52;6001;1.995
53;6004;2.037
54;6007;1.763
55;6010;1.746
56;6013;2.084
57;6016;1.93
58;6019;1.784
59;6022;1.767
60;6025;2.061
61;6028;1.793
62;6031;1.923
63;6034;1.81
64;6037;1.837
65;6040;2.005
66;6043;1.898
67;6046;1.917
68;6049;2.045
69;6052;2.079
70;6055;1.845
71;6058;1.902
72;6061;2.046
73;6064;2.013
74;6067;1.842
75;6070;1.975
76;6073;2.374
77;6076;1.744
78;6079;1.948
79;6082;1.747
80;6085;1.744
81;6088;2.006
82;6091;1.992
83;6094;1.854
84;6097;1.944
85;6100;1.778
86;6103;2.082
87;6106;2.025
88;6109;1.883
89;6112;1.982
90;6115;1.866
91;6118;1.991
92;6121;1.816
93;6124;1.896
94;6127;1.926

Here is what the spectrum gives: 6052 A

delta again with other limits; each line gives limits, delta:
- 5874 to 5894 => 5881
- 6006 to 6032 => 6013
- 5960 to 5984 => 5962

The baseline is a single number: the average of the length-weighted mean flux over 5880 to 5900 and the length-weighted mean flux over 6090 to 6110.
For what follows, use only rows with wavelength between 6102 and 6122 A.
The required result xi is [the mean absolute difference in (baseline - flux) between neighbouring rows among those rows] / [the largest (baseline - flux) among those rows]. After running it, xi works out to -1.2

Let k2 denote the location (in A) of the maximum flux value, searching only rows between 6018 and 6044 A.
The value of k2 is 6025 A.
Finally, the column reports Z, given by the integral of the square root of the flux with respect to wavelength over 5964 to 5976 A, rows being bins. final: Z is 17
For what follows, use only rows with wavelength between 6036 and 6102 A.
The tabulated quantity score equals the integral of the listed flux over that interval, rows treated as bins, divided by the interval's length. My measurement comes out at 1.94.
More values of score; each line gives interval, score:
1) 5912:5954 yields 1.84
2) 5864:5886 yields 1.85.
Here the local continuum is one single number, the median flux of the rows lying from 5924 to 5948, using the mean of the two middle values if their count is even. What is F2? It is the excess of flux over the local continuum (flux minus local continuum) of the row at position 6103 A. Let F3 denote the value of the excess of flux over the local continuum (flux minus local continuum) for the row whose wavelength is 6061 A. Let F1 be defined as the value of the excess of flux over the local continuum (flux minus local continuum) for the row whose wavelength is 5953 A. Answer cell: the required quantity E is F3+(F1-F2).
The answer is -0.18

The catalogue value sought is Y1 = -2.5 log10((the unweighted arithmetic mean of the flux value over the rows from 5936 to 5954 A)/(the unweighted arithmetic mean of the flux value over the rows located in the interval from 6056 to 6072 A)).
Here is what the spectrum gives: 0.046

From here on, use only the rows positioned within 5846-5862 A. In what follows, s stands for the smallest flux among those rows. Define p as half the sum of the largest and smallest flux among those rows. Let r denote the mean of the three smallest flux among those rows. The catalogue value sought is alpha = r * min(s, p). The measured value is 2.65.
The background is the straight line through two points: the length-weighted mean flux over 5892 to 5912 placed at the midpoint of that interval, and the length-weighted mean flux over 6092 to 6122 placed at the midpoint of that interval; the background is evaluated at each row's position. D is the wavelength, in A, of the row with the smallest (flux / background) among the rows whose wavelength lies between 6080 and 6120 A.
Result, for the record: 6085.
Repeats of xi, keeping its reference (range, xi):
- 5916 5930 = 2.0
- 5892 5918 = 0.4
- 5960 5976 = -0.4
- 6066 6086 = -8.3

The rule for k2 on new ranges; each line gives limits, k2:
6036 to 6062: 6052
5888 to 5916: 5908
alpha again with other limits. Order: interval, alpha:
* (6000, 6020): 3.08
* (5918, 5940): 2.81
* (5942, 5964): 3.06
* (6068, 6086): 3.04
